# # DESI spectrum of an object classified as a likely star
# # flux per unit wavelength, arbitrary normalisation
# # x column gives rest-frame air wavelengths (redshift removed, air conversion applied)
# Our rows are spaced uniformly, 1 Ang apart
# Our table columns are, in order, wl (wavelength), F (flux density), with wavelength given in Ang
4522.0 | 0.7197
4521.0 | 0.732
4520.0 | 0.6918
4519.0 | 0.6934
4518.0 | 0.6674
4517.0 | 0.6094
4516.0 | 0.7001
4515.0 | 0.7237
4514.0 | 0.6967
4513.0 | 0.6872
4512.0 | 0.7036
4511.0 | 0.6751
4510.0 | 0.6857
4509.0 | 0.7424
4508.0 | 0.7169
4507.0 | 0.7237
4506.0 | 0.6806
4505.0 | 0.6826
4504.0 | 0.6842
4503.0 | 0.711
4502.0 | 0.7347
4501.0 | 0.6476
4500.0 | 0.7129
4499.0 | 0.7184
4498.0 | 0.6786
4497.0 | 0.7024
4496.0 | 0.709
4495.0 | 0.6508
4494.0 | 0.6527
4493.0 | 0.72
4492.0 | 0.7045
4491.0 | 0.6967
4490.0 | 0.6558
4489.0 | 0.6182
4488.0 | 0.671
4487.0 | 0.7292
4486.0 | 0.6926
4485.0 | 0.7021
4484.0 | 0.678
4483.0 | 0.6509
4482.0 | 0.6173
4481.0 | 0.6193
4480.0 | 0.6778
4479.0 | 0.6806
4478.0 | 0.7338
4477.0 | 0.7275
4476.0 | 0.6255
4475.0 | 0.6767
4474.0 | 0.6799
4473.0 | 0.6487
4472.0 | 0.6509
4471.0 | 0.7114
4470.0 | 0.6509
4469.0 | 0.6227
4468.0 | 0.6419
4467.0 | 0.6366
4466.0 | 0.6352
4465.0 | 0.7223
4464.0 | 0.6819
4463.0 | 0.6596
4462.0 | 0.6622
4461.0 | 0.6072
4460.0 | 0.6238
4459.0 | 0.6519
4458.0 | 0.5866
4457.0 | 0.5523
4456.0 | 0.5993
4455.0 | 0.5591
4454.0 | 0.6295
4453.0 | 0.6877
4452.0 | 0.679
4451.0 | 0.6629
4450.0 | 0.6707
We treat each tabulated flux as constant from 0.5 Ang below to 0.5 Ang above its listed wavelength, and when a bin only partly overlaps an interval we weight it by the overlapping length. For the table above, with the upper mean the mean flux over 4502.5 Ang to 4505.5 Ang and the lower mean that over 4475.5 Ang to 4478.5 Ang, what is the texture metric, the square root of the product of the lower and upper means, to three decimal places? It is 0.694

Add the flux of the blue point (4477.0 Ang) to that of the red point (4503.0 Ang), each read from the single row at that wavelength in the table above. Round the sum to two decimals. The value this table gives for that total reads 1.44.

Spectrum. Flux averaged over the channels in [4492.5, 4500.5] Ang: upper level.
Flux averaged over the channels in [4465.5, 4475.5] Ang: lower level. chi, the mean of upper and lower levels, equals 0.674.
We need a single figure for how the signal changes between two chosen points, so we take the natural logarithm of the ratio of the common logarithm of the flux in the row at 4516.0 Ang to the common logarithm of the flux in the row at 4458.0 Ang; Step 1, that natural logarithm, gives -0.40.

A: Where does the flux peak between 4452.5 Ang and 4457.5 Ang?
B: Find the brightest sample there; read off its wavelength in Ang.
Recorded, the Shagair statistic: 4453.0 Ang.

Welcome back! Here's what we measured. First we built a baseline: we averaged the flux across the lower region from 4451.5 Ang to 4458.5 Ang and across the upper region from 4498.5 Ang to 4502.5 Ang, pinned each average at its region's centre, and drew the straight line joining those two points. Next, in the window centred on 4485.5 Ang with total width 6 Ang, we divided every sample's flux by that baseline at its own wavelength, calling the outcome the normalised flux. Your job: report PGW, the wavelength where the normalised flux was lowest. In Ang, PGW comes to 4483.0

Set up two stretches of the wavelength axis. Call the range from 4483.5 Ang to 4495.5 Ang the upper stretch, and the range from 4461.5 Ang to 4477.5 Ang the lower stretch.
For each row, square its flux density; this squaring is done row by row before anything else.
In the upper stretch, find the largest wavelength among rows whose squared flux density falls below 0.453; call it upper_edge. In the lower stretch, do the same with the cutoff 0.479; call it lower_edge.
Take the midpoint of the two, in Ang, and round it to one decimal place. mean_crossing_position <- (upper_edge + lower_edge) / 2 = 4485.5 Ang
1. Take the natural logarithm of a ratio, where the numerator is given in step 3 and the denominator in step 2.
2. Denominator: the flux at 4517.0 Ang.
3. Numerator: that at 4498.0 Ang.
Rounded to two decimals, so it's 0.11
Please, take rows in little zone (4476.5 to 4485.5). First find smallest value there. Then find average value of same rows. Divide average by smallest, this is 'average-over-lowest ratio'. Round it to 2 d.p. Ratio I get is 1.10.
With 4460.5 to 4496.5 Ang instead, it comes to 1.10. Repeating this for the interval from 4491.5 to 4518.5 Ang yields 1.14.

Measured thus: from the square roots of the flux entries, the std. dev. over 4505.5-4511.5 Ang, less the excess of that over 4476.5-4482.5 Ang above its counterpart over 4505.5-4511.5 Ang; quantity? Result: 0.002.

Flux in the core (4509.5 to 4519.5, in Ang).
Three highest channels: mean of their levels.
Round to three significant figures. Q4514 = 0.709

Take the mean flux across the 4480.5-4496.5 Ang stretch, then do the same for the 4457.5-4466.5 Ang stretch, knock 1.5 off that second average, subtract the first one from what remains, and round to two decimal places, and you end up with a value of -1.53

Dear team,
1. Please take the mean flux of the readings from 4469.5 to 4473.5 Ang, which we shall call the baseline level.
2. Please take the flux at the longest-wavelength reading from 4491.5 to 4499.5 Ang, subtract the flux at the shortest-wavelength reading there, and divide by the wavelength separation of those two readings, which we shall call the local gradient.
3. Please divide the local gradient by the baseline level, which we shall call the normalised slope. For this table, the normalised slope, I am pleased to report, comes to 0.003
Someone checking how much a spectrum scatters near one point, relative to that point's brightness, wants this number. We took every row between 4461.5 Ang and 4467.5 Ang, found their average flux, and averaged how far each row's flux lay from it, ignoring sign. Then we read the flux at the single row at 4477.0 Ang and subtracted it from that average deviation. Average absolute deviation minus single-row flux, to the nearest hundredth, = -0.70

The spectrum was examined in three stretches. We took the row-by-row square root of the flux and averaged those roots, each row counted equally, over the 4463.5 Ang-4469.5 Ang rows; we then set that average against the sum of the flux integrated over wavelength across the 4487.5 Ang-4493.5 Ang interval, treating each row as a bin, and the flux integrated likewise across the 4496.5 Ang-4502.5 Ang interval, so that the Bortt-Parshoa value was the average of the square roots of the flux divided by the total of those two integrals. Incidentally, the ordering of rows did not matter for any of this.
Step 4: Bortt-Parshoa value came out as 0.0981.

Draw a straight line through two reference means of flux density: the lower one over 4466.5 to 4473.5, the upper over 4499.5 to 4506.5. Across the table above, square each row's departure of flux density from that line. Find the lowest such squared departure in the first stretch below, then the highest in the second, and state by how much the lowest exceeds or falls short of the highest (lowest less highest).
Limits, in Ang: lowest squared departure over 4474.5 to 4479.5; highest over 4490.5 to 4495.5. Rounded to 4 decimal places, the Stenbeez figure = -0.0012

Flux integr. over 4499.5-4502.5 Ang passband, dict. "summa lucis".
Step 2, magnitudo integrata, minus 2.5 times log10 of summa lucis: -0.803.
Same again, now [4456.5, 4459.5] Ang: -0.633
